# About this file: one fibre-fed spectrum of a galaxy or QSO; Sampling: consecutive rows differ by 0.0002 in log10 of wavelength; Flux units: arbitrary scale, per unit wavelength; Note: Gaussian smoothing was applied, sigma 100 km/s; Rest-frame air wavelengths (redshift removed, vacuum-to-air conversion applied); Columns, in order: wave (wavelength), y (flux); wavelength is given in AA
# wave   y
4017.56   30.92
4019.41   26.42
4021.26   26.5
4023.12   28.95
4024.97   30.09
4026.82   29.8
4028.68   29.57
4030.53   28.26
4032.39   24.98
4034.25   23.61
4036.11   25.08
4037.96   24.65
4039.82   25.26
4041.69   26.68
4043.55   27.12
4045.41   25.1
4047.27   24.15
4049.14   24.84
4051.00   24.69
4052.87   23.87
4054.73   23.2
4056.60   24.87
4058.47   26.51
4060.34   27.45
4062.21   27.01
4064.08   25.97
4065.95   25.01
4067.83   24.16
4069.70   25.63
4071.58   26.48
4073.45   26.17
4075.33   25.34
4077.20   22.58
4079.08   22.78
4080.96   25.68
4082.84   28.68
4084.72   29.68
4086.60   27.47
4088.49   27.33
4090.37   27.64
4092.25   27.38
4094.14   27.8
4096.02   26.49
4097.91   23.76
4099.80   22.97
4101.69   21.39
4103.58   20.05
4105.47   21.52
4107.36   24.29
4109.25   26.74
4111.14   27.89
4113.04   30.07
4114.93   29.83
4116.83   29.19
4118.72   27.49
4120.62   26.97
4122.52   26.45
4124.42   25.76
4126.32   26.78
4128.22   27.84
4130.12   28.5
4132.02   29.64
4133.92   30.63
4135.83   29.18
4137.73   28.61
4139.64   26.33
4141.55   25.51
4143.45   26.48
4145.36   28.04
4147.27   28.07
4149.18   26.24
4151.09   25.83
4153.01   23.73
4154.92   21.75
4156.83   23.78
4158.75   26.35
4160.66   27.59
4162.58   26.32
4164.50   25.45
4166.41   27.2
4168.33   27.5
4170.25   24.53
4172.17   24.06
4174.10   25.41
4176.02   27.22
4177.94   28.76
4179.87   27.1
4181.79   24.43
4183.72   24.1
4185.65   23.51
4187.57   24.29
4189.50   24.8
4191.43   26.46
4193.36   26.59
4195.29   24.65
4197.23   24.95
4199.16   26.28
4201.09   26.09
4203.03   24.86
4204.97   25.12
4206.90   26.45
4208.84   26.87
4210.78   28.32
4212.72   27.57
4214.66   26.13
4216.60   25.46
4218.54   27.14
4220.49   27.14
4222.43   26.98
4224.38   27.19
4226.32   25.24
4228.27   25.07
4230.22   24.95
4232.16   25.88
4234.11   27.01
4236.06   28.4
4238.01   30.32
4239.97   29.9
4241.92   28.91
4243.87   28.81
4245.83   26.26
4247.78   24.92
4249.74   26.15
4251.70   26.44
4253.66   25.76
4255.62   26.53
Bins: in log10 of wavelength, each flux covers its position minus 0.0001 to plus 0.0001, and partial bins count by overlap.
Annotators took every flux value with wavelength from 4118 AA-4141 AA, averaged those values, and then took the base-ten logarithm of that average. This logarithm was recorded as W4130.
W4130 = 1.44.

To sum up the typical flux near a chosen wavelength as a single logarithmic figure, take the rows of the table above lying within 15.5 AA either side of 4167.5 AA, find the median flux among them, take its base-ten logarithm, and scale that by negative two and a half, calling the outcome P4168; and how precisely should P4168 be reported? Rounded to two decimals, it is -3.53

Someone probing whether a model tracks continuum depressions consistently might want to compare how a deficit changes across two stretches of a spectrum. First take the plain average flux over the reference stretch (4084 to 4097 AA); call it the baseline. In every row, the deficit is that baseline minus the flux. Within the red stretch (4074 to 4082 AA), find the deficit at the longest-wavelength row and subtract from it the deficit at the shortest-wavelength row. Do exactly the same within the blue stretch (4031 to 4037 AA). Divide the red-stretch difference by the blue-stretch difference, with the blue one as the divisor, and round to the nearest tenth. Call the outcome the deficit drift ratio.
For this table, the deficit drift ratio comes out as 3.4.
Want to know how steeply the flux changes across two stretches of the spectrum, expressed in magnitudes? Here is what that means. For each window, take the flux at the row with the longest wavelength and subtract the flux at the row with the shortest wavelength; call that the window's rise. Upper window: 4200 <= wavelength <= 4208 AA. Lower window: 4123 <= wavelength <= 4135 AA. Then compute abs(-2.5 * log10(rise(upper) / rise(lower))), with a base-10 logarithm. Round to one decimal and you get 2.8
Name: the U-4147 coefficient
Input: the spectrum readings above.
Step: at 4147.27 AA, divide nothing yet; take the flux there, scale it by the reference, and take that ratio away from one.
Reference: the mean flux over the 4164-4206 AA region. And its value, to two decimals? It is -0.10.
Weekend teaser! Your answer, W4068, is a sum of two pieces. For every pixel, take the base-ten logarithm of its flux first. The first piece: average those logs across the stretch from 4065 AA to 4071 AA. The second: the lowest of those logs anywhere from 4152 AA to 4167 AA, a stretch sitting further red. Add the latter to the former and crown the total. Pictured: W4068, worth 2.73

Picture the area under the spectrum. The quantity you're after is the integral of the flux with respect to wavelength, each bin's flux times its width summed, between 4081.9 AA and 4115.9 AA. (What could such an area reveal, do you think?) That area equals 889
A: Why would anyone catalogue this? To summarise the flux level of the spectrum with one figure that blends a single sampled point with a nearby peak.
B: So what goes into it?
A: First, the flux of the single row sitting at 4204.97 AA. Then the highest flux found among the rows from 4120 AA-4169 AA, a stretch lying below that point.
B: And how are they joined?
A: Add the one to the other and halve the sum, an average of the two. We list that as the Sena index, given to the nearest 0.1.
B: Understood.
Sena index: 27.9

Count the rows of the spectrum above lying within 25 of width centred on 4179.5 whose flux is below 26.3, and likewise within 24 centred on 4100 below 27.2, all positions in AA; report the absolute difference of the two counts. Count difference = 0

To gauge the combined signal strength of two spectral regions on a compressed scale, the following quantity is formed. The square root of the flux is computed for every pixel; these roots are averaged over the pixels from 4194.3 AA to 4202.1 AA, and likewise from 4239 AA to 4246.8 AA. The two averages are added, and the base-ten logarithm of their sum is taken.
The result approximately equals 1.016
